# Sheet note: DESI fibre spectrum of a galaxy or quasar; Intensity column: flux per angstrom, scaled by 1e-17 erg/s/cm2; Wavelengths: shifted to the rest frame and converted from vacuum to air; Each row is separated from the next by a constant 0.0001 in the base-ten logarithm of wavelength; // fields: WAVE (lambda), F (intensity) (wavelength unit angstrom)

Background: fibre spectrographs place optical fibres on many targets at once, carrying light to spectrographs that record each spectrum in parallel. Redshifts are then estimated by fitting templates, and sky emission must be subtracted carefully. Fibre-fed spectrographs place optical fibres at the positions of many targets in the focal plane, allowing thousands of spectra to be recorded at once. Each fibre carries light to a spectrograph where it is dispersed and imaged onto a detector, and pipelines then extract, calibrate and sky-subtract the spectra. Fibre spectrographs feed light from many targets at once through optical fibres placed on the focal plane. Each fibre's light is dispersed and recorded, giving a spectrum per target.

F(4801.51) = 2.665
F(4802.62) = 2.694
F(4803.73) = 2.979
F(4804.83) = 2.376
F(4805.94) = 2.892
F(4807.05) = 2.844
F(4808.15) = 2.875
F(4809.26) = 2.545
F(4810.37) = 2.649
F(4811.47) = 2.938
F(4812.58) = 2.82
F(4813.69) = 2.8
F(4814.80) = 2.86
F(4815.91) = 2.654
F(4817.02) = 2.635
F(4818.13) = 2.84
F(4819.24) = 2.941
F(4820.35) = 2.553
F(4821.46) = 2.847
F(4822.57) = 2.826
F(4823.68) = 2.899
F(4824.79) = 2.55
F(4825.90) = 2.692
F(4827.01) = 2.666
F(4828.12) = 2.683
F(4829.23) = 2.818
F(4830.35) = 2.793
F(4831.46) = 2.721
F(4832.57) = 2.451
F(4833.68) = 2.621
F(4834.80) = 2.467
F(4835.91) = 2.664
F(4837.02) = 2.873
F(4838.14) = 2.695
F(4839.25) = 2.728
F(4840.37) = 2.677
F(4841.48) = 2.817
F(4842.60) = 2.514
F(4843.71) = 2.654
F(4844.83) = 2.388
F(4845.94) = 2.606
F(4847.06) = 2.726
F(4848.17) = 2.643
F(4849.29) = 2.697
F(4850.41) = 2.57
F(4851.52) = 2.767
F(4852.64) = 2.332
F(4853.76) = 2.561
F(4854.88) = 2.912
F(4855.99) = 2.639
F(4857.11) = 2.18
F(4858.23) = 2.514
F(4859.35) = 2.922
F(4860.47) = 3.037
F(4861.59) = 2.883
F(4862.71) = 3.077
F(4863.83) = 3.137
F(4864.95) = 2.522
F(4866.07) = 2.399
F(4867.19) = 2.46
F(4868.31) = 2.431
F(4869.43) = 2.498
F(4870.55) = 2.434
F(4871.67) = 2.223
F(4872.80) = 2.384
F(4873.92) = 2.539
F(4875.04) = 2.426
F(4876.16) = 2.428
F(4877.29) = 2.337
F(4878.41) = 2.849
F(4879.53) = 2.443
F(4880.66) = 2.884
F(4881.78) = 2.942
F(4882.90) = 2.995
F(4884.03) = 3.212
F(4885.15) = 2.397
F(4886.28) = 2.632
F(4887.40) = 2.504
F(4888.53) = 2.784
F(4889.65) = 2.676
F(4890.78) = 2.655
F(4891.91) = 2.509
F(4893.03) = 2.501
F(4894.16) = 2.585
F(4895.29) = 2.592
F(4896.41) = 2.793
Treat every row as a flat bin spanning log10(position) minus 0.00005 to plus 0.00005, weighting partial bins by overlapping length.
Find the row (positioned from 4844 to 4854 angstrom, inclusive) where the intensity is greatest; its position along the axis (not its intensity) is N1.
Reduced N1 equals 4851.52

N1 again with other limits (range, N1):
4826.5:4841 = 4837.02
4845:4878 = 4863.83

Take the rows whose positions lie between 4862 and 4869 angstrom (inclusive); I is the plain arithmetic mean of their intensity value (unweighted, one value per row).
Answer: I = 2.67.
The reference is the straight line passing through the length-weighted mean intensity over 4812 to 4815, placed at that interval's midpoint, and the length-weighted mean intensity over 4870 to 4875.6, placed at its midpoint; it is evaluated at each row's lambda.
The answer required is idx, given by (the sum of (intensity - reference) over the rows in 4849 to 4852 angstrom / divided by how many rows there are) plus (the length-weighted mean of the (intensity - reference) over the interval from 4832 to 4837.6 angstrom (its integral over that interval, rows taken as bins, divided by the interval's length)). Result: 0.07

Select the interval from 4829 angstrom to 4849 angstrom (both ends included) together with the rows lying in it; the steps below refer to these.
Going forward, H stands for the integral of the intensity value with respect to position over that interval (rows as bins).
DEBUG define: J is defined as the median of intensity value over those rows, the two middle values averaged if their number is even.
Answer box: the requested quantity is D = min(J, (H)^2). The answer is 2.67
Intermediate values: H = 53.1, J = 2.67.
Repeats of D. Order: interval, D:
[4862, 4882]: 2.45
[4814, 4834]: 2.71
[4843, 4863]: 2.65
